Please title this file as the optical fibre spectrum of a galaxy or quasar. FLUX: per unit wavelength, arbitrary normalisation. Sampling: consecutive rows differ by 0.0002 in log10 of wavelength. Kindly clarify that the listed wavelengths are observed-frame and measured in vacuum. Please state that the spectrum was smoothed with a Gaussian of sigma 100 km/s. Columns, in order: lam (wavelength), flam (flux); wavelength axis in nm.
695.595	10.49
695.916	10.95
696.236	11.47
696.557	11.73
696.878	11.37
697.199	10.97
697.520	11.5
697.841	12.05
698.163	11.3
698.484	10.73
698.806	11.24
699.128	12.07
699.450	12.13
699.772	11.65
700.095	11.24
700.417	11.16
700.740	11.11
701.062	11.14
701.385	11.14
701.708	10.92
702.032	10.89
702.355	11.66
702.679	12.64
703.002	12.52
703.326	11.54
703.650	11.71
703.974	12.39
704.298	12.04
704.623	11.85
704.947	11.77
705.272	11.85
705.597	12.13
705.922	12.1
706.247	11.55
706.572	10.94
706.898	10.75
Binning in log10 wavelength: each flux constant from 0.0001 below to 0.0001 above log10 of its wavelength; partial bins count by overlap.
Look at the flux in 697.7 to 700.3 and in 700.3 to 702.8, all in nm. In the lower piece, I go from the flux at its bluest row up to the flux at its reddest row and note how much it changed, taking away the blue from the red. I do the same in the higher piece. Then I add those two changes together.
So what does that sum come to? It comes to 0.7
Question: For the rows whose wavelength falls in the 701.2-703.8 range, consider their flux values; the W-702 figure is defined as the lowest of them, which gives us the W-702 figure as 10.89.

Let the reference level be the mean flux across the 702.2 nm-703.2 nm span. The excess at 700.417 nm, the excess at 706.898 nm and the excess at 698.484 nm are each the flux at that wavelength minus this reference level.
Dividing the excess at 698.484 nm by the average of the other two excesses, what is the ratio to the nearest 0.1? 1.2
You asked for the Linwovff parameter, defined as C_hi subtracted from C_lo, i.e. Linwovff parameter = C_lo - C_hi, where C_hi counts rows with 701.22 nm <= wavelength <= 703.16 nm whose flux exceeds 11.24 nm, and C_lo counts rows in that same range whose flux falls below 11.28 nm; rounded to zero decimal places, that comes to 0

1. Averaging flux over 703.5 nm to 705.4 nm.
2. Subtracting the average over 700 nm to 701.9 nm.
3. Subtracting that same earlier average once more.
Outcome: -10.3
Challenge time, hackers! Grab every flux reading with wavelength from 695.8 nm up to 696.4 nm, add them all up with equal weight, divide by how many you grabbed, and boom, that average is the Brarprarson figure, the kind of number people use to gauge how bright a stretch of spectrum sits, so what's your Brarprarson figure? 11.2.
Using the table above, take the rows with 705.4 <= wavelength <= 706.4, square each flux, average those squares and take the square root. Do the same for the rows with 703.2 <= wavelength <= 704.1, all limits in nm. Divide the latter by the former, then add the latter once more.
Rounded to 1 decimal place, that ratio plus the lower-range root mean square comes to 12.9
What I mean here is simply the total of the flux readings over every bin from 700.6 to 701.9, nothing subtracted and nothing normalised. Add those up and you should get 44.3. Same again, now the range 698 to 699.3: 45.3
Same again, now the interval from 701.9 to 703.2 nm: 47.7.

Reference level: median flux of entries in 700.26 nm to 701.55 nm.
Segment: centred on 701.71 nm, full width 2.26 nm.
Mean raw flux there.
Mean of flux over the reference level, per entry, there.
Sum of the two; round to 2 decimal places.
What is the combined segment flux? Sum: 12.38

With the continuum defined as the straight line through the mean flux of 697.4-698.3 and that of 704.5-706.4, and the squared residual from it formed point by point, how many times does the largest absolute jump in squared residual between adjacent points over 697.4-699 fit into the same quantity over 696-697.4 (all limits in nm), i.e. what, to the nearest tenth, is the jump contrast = 0.5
